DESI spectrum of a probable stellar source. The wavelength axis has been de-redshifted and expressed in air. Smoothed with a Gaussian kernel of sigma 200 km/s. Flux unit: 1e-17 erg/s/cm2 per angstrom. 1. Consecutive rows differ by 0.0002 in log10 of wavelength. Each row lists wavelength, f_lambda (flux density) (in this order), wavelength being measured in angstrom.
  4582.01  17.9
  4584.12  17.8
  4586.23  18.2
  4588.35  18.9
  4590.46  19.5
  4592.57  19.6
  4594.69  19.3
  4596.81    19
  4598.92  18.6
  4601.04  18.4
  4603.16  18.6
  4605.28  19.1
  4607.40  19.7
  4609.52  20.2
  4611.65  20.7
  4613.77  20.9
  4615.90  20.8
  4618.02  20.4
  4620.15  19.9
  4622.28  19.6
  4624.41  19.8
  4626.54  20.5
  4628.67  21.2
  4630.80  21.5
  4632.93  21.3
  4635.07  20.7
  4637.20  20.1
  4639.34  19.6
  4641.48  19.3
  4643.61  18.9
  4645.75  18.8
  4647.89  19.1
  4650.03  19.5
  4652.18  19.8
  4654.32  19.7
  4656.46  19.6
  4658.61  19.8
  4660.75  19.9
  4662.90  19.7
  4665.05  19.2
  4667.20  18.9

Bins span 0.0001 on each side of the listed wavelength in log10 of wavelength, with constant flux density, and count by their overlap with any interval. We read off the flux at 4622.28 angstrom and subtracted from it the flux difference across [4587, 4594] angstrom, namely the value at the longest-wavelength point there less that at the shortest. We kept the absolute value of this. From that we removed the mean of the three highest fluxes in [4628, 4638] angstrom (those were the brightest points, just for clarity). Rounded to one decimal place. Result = -2.4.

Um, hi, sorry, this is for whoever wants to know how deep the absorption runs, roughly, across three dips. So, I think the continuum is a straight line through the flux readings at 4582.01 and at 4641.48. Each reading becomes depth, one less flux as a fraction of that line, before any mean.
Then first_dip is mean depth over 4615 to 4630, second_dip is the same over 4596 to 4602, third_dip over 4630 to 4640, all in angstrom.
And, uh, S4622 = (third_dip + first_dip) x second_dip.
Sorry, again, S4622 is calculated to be 0.0031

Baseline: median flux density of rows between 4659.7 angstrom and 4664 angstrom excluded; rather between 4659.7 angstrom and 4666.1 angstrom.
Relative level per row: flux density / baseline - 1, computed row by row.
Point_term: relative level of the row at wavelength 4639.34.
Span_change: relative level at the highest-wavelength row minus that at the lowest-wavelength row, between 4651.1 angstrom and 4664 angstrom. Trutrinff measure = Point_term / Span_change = 1.0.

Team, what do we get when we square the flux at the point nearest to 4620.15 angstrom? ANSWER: 396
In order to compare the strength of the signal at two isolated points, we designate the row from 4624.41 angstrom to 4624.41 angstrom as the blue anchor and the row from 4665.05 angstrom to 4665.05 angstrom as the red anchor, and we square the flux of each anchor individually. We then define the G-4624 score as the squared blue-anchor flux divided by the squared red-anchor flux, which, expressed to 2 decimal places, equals 1.06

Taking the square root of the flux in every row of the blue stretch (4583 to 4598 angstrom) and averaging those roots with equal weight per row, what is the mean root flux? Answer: 4.35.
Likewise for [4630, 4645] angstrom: 4.49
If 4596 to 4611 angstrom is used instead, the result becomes 4.37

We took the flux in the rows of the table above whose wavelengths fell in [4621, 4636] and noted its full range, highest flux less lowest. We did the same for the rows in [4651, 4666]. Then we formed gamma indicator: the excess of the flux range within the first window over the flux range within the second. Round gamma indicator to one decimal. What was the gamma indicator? 1.2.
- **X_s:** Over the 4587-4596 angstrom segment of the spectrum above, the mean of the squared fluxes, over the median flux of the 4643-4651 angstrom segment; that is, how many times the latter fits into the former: 19.7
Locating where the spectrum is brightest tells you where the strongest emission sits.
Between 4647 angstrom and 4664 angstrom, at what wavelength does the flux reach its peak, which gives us 4660.75 angstrom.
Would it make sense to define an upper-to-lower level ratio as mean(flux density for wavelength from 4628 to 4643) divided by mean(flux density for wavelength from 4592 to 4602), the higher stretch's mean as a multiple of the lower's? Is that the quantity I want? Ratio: 1.08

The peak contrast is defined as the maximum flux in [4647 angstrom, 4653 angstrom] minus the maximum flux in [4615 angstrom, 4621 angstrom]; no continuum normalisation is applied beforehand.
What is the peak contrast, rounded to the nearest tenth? -1.0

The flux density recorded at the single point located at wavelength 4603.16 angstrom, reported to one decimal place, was 18.6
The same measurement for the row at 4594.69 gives 19.3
